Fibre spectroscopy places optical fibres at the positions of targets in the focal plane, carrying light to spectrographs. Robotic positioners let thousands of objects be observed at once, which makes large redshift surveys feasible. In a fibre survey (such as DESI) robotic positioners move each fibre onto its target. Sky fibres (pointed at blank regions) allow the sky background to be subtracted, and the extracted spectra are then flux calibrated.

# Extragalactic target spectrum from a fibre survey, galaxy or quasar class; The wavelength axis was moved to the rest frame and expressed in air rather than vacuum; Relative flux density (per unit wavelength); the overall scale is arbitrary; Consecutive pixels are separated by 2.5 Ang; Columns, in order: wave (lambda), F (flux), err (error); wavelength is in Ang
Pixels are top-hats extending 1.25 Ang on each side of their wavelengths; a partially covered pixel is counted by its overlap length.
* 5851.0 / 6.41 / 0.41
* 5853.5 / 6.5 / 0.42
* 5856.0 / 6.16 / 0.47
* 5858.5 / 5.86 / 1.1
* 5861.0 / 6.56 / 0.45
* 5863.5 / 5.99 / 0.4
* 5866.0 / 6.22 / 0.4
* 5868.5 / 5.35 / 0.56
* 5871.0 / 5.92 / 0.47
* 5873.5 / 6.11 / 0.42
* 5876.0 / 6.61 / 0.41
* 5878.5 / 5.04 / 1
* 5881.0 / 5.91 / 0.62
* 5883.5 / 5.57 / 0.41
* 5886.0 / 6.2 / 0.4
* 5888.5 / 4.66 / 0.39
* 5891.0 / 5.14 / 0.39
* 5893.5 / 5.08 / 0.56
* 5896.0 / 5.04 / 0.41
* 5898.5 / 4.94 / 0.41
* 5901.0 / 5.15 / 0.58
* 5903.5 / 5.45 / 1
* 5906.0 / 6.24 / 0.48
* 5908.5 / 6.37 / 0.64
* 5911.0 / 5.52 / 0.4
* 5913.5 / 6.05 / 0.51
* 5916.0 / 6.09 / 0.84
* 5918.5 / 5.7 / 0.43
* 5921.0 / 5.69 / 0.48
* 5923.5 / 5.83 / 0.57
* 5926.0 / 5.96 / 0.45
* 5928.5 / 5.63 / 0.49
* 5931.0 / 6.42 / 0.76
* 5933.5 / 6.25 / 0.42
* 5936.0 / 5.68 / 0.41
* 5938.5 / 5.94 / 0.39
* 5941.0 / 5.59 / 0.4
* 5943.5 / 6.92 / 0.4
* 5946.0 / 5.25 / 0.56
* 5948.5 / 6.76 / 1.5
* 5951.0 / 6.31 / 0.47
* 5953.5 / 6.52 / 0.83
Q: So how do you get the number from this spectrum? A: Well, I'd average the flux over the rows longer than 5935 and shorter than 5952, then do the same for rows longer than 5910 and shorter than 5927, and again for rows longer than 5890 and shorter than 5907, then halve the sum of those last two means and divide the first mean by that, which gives 1.09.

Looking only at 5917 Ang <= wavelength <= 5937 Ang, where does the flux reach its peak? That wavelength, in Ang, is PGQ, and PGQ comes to 5931.0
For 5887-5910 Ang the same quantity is 5908.5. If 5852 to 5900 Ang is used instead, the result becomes 5876.0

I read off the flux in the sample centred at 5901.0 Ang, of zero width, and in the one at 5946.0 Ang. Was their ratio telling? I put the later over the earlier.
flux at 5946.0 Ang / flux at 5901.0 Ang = 1.02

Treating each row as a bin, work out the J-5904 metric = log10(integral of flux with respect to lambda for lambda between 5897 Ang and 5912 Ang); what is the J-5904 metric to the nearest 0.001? 1.925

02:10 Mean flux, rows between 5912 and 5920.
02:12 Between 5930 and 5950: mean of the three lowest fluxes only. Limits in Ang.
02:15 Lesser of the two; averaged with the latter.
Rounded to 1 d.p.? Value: 5.5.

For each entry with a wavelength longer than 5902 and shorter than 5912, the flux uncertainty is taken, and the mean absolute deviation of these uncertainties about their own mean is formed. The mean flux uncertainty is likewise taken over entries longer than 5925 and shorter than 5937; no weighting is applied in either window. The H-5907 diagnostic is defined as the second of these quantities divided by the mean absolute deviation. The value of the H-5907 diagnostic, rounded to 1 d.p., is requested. 2.7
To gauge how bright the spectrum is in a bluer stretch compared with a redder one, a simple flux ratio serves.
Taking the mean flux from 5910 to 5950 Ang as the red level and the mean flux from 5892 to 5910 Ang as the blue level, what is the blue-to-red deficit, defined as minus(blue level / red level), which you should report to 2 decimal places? -0.92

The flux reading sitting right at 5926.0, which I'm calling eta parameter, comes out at 5.96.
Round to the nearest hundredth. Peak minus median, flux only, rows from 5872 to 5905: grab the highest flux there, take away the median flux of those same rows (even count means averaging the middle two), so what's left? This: 1.46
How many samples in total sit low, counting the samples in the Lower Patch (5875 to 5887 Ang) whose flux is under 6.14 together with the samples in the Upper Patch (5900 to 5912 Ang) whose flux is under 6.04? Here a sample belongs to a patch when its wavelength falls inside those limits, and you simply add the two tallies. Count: 6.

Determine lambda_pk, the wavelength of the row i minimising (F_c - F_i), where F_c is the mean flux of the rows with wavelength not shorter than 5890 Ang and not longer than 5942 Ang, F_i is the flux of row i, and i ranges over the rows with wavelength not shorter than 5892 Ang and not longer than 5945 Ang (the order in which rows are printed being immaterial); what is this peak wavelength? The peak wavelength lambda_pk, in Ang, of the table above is 5943.5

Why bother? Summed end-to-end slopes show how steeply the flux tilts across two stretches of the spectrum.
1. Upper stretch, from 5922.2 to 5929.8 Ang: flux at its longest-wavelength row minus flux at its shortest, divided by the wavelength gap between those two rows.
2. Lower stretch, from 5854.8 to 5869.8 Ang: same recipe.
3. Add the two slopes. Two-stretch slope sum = -0.10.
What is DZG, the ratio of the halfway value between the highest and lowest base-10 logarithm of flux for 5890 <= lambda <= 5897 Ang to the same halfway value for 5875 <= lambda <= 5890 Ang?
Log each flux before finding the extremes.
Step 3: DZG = 0.95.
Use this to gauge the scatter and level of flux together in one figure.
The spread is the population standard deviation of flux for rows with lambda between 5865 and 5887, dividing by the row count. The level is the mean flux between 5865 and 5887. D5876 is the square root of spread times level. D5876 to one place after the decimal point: 1.6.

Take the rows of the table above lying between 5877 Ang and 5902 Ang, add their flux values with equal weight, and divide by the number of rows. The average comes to 5.3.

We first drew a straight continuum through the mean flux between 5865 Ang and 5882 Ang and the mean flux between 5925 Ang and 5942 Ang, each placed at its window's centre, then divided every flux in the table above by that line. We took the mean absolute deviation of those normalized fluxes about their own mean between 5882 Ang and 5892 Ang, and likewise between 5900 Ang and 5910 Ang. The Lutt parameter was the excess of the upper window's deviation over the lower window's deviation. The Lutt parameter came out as 0.00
